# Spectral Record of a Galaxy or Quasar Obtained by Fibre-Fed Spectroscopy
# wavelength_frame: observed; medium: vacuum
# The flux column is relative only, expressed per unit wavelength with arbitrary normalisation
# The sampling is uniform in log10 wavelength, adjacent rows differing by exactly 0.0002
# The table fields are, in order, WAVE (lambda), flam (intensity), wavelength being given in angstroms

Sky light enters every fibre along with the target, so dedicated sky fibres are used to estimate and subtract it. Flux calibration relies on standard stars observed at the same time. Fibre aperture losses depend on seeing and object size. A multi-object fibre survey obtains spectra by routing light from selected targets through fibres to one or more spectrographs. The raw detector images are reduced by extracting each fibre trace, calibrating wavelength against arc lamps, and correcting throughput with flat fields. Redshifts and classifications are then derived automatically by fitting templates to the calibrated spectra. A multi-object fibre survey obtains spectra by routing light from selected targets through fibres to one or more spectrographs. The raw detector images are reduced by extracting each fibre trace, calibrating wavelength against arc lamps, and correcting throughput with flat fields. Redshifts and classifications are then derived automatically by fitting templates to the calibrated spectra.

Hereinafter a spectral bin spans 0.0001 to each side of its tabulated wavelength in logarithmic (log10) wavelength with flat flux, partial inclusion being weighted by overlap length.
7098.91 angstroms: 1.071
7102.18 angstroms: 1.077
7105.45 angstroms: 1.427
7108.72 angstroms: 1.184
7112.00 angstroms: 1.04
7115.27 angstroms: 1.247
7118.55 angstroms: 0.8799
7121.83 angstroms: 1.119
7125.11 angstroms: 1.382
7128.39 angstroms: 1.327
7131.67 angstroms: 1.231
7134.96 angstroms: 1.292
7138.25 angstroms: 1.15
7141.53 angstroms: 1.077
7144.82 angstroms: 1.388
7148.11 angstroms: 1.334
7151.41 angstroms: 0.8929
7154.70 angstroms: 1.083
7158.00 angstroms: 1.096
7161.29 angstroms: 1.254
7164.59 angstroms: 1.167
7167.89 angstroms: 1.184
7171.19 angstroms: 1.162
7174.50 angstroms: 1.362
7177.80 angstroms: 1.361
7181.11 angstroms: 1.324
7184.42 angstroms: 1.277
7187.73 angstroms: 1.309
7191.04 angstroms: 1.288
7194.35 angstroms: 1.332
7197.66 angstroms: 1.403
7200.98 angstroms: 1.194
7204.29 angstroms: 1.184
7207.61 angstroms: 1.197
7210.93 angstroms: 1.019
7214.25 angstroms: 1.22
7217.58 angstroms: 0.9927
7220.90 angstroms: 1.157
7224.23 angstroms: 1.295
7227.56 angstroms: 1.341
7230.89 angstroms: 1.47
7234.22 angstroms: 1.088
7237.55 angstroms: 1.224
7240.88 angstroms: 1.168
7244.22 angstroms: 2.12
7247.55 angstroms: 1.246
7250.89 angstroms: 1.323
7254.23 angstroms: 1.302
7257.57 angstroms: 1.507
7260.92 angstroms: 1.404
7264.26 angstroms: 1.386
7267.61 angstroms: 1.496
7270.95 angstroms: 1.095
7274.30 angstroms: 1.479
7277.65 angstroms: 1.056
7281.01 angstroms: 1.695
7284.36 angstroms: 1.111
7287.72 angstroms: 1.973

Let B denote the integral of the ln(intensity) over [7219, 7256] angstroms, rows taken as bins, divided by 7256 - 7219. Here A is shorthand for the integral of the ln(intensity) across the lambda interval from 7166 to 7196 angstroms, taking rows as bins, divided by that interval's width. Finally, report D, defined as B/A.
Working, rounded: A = 0.25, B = 0.27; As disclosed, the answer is 1.09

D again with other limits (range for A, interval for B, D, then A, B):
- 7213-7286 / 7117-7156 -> 0.58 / 0.27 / 0.16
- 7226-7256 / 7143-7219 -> 0.65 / 0.29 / 0.19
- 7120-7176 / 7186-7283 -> 1.43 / 0.18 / 0.26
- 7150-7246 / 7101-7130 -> 0.77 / 0.21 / 0.16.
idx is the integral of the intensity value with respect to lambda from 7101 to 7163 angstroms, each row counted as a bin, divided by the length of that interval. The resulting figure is 1.18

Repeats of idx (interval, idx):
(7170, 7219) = 1.24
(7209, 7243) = 1.21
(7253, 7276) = 1.38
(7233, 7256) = 1.36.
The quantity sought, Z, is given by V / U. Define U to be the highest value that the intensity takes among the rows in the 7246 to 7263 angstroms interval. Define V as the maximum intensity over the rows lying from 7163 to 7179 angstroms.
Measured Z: 0.90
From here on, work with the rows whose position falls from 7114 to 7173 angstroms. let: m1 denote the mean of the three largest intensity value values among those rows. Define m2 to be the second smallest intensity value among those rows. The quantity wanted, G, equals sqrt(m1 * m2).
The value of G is 1.11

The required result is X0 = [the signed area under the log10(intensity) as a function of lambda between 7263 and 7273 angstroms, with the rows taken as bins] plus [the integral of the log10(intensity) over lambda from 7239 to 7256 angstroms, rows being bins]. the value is 3.7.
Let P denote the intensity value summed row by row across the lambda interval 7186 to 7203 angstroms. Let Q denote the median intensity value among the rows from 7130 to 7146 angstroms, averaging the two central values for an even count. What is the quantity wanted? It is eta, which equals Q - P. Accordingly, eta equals -5.3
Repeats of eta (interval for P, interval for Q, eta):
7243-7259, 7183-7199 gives -6.2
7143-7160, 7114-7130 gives -4.5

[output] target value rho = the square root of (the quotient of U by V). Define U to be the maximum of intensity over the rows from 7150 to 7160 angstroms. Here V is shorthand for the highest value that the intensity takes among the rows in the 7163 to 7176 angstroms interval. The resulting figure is 0.90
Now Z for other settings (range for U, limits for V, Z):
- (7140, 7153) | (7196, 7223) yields 1.01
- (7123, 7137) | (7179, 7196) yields 0.96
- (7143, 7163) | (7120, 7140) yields 1.00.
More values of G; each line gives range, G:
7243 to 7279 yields 1.37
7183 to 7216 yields 1.26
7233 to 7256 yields 1.36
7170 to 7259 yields 1.32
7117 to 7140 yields 1.22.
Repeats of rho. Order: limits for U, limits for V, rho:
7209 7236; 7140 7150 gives 1.03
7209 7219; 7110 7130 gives 0.94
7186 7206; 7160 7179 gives 1.01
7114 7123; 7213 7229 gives 0.96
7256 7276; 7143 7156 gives 1.04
